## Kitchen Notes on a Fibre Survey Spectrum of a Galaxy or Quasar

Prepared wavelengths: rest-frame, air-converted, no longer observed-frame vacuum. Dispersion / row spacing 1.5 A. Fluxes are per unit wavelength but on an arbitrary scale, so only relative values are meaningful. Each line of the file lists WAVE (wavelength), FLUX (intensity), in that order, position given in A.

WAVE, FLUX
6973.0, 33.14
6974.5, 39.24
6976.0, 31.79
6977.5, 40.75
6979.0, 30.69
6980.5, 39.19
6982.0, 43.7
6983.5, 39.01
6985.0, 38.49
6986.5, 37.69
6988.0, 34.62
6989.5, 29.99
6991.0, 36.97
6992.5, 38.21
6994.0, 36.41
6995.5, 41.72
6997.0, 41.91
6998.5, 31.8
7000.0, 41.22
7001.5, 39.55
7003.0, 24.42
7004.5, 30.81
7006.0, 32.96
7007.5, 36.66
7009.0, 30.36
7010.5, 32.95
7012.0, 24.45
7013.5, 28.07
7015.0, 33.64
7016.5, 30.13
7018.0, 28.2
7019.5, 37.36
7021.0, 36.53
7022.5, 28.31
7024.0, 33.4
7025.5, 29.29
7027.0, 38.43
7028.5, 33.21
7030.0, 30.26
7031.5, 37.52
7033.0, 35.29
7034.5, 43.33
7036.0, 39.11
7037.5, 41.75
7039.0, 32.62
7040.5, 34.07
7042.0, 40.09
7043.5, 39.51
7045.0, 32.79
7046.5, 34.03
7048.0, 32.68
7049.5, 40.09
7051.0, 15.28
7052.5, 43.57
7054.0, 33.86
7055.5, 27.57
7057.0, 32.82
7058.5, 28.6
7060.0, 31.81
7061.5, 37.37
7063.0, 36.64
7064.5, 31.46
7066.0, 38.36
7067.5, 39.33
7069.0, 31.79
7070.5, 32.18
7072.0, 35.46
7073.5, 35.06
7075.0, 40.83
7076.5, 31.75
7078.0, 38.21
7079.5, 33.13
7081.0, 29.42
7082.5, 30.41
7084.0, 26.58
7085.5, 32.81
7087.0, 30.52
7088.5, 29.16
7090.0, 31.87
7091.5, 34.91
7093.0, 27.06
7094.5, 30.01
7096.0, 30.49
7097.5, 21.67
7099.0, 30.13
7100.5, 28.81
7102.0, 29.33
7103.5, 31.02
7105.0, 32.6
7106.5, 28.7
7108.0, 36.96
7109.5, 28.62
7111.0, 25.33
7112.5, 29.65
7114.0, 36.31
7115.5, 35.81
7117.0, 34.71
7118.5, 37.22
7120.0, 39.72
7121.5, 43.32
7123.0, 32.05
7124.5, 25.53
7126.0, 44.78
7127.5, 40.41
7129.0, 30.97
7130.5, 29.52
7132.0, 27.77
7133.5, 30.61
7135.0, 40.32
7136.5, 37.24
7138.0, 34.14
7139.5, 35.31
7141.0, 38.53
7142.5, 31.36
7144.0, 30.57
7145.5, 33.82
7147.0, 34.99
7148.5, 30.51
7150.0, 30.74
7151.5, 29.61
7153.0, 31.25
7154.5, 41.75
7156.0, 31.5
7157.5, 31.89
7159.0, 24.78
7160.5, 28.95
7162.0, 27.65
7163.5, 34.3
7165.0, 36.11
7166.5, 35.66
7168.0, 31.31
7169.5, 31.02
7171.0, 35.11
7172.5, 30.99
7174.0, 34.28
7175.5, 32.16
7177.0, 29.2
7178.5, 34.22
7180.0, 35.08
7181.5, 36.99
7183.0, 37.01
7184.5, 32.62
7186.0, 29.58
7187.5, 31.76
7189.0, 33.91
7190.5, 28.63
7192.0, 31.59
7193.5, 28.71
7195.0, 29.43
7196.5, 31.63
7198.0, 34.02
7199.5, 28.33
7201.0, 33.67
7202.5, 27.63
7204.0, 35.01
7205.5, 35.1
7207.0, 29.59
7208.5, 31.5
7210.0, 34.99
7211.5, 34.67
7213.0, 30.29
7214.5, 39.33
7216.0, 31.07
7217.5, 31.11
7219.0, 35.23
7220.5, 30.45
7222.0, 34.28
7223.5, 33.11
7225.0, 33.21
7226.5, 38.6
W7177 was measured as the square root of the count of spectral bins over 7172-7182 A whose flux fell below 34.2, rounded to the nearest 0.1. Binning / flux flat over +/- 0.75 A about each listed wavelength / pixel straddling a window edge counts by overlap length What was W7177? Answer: 1.7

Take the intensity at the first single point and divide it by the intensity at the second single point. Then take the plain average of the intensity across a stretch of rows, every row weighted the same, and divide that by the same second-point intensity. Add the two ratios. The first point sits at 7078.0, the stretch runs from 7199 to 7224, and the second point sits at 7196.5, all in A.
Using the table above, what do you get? 2.2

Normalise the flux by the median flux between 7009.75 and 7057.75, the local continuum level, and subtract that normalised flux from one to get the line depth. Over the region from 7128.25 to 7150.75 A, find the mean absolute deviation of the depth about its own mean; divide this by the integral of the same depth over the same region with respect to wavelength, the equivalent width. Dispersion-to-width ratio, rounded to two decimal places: 0.32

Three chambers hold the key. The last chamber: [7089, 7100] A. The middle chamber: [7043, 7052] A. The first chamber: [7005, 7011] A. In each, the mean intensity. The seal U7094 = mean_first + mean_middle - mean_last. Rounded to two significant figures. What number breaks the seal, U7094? 36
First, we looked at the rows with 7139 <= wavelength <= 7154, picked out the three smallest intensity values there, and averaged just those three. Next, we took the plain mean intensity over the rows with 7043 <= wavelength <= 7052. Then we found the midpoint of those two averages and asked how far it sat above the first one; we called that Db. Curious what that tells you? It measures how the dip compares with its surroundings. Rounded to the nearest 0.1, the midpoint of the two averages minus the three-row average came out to 1.1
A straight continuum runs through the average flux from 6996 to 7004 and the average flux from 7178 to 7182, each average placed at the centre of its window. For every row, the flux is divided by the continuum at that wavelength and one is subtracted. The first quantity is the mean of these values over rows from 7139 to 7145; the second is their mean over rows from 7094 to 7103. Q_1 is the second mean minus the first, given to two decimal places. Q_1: -0.16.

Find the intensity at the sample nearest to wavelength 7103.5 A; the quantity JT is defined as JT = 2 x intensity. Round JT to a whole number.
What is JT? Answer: 62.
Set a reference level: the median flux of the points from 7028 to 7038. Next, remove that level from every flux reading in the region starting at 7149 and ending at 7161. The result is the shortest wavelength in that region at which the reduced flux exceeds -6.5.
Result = 7153.0 A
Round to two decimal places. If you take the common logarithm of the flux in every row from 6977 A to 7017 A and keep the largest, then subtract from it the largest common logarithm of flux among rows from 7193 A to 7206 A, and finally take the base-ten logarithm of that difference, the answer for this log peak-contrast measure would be -1.02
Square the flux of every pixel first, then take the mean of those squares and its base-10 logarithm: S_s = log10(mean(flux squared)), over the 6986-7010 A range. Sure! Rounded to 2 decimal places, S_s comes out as 3.10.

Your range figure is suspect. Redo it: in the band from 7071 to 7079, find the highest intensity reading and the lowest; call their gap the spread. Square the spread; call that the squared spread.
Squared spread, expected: 82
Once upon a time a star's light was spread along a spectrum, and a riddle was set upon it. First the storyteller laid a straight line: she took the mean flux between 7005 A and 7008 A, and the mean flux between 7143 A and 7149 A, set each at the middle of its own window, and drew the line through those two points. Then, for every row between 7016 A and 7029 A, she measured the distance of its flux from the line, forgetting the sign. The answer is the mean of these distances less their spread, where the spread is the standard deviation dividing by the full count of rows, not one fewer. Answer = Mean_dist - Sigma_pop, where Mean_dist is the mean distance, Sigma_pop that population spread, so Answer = 1.8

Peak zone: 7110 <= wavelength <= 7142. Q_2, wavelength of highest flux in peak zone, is 7126.0 A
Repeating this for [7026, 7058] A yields 7052.5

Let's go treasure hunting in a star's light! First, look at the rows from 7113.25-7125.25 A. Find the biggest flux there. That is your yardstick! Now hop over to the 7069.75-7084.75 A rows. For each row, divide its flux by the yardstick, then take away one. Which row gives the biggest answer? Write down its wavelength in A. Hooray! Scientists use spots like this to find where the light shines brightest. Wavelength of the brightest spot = 7075.0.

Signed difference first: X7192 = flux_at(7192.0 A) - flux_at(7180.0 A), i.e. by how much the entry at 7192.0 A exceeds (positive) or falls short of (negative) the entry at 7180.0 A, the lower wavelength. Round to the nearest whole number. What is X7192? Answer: -3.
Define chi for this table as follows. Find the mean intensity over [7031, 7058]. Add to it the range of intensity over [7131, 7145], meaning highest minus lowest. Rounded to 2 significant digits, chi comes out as 48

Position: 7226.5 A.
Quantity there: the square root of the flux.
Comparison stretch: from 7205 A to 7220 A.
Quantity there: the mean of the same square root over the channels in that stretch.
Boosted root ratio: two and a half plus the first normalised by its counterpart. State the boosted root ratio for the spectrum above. 3.58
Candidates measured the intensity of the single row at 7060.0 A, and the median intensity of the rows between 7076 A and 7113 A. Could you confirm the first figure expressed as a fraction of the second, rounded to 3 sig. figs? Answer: 1.06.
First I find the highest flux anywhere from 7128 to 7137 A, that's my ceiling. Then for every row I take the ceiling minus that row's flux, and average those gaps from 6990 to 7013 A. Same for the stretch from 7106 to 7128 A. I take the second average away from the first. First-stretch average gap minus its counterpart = 0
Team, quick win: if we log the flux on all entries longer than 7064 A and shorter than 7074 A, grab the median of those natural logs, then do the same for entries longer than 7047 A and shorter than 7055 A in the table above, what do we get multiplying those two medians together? 12.5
